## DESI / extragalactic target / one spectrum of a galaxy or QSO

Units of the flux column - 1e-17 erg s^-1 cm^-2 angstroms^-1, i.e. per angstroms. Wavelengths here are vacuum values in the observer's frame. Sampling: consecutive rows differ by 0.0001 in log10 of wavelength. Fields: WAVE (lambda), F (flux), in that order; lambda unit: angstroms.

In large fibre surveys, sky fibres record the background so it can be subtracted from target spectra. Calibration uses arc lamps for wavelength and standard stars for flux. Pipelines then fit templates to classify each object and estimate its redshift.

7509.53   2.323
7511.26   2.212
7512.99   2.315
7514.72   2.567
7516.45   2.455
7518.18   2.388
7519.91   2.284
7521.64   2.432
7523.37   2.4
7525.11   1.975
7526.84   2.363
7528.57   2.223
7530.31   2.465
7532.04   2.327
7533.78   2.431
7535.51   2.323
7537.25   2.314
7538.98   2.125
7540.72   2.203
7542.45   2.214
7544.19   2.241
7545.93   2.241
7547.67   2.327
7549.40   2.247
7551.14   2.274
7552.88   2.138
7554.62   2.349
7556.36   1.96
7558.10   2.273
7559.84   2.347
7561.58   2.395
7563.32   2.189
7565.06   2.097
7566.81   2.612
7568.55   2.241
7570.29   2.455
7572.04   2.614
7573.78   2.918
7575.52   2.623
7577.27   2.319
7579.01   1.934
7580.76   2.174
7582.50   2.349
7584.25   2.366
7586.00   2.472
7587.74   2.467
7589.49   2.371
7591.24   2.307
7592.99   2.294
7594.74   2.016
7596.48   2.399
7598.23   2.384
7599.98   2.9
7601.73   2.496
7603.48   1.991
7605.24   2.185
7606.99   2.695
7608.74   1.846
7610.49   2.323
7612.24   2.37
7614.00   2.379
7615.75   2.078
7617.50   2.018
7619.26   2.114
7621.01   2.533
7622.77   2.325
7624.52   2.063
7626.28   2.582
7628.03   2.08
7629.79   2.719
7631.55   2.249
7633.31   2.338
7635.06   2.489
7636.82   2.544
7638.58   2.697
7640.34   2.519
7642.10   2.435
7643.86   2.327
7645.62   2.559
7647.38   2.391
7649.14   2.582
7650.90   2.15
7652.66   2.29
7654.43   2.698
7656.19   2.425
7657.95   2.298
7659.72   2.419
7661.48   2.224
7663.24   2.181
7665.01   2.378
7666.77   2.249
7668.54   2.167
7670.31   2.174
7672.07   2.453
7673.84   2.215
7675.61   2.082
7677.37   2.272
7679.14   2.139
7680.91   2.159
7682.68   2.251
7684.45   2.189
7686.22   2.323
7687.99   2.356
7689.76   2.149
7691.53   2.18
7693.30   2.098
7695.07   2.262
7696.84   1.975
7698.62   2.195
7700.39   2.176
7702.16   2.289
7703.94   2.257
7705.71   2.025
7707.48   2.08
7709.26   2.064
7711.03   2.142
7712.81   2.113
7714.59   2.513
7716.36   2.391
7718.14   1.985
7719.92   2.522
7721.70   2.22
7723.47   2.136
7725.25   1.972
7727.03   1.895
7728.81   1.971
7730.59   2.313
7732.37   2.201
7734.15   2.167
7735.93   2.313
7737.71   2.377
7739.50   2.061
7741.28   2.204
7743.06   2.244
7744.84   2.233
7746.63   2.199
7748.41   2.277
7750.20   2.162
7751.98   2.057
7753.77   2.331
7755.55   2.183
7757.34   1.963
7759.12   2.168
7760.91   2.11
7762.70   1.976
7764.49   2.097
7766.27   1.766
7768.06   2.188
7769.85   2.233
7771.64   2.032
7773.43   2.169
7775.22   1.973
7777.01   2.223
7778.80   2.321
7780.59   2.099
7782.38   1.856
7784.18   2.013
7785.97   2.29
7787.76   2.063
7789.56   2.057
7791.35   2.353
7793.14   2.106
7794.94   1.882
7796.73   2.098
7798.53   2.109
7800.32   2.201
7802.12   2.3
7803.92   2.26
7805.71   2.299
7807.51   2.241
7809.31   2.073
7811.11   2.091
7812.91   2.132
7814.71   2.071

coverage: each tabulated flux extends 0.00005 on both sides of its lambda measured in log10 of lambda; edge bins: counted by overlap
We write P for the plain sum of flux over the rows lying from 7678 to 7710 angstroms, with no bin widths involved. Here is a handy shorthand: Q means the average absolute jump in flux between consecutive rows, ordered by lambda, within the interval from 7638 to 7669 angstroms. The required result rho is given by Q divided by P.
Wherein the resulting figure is 0.0047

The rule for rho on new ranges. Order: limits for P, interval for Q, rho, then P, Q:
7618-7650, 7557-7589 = 0.0047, 44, 0.206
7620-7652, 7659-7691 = 0.0029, 44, 0.128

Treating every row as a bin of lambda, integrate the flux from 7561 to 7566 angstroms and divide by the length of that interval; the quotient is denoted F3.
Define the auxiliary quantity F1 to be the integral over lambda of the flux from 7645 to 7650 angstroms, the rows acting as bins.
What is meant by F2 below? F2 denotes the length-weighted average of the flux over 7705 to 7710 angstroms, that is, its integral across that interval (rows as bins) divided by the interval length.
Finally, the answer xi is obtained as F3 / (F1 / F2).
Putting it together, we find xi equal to 0.36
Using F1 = 12.5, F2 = 2.06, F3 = 2.22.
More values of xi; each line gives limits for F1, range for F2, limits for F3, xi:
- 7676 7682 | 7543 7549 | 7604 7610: 0.39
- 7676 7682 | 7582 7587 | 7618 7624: 0.42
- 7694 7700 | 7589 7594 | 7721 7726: 0.38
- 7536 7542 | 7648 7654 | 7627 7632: 0.42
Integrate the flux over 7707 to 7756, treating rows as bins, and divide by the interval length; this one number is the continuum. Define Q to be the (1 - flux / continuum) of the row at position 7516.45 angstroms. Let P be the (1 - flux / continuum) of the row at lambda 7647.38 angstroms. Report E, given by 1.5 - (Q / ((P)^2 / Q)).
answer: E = -0.2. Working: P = -0.09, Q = -0.12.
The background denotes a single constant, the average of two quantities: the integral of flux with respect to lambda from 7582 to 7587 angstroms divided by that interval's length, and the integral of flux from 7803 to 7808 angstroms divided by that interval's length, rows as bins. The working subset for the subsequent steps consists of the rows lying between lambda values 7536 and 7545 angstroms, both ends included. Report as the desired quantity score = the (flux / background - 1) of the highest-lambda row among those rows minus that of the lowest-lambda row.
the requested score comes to -0.03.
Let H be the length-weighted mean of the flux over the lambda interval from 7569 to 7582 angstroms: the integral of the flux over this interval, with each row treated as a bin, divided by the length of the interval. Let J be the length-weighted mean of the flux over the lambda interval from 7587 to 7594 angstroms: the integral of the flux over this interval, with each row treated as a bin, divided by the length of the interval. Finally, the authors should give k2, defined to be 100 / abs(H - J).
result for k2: 1288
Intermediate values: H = 2.43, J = 2.35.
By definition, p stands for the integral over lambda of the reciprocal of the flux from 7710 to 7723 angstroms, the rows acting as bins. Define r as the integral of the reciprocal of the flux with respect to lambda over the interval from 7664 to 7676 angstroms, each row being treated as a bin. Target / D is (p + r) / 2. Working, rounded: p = 5.79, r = 5.34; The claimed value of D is 5.56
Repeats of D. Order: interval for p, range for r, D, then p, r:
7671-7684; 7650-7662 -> 5.48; 5.86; 5.10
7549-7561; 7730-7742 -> 5.39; 5.40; 5.39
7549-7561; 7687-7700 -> 5.70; 5.40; 5.99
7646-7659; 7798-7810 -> 5.42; 5.42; 5.42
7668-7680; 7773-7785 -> 5.60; 5.43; 5.77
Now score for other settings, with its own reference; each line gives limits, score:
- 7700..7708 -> -0.04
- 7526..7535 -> 0.03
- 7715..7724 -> -0.11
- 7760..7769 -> 0.03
